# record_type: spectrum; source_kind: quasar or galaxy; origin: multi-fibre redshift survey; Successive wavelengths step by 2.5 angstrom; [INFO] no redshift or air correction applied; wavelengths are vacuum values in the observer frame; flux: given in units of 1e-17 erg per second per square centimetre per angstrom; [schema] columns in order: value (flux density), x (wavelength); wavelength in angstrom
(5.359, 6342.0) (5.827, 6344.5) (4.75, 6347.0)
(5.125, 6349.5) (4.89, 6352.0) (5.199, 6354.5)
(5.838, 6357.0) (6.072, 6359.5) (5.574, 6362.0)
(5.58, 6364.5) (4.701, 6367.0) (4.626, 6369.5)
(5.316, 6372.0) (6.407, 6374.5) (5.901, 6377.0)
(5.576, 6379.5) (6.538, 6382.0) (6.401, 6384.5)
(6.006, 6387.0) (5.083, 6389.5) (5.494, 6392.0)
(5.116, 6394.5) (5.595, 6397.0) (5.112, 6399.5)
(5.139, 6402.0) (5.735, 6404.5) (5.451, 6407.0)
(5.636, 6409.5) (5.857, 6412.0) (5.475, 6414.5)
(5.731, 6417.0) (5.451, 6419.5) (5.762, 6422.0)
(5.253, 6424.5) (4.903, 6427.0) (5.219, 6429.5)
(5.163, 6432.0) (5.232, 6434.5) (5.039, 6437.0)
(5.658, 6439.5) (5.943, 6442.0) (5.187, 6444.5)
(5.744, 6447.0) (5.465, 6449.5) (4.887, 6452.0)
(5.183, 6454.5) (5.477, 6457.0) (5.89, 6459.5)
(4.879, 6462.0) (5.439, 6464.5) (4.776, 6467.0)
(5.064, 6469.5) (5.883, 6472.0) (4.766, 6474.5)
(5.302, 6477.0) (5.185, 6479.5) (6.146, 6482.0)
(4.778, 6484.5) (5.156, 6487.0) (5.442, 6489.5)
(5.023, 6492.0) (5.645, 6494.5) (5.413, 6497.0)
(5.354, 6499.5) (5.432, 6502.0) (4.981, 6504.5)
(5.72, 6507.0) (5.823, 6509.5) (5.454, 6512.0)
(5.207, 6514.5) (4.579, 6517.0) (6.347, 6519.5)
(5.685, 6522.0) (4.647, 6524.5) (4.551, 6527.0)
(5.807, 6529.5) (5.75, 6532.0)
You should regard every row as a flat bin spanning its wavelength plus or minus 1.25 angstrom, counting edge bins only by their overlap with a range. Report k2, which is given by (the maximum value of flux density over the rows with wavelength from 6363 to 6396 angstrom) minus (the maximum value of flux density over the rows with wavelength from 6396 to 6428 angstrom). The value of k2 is 0.68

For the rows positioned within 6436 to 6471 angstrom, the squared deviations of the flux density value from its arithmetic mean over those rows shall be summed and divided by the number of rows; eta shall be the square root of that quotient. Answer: 0.37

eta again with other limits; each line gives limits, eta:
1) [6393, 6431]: 0.28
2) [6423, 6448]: 0.32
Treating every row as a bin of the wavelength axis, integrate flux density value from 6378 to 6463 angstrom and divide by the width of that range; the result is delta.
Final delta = 5.48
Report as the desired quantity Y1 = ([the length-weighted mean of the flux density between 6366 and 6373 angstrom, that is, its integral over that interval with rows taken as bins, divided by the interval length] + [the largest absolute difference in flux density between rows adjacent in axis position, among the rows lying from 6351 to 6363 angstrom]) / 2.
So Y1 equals 2.8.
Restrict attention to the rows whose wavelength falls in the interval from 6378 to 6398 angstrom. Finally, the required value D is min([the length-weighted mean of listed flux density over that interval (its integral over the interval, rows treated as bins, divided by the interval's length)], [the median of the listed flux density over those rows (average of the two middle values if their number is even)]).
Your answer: 5.59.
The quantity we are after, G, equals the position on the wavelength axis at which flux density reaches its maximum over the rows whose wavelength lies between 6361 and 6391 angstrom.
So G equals 6382.0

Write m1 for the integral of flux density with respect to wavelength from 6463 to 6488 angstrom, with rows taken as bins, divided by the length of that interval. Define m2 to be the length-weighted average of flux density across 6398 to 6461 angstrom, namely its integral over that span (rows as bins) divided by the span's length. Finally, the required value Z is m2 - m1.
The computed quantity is 0.18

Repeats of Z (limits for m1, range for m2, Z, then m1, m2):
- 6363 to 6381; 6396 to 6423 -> 0.08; 5.46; 5.54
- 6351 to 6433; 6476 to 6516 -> -0.14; 5.51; 5.37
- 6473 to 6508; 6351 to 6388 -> 0.33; 5.31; 5.64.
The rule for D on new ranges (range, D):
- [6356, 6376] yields 5.52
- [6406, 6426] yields 5.56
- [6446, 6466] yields 5.36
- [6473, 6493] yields 5.17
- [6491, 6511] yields 5.42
